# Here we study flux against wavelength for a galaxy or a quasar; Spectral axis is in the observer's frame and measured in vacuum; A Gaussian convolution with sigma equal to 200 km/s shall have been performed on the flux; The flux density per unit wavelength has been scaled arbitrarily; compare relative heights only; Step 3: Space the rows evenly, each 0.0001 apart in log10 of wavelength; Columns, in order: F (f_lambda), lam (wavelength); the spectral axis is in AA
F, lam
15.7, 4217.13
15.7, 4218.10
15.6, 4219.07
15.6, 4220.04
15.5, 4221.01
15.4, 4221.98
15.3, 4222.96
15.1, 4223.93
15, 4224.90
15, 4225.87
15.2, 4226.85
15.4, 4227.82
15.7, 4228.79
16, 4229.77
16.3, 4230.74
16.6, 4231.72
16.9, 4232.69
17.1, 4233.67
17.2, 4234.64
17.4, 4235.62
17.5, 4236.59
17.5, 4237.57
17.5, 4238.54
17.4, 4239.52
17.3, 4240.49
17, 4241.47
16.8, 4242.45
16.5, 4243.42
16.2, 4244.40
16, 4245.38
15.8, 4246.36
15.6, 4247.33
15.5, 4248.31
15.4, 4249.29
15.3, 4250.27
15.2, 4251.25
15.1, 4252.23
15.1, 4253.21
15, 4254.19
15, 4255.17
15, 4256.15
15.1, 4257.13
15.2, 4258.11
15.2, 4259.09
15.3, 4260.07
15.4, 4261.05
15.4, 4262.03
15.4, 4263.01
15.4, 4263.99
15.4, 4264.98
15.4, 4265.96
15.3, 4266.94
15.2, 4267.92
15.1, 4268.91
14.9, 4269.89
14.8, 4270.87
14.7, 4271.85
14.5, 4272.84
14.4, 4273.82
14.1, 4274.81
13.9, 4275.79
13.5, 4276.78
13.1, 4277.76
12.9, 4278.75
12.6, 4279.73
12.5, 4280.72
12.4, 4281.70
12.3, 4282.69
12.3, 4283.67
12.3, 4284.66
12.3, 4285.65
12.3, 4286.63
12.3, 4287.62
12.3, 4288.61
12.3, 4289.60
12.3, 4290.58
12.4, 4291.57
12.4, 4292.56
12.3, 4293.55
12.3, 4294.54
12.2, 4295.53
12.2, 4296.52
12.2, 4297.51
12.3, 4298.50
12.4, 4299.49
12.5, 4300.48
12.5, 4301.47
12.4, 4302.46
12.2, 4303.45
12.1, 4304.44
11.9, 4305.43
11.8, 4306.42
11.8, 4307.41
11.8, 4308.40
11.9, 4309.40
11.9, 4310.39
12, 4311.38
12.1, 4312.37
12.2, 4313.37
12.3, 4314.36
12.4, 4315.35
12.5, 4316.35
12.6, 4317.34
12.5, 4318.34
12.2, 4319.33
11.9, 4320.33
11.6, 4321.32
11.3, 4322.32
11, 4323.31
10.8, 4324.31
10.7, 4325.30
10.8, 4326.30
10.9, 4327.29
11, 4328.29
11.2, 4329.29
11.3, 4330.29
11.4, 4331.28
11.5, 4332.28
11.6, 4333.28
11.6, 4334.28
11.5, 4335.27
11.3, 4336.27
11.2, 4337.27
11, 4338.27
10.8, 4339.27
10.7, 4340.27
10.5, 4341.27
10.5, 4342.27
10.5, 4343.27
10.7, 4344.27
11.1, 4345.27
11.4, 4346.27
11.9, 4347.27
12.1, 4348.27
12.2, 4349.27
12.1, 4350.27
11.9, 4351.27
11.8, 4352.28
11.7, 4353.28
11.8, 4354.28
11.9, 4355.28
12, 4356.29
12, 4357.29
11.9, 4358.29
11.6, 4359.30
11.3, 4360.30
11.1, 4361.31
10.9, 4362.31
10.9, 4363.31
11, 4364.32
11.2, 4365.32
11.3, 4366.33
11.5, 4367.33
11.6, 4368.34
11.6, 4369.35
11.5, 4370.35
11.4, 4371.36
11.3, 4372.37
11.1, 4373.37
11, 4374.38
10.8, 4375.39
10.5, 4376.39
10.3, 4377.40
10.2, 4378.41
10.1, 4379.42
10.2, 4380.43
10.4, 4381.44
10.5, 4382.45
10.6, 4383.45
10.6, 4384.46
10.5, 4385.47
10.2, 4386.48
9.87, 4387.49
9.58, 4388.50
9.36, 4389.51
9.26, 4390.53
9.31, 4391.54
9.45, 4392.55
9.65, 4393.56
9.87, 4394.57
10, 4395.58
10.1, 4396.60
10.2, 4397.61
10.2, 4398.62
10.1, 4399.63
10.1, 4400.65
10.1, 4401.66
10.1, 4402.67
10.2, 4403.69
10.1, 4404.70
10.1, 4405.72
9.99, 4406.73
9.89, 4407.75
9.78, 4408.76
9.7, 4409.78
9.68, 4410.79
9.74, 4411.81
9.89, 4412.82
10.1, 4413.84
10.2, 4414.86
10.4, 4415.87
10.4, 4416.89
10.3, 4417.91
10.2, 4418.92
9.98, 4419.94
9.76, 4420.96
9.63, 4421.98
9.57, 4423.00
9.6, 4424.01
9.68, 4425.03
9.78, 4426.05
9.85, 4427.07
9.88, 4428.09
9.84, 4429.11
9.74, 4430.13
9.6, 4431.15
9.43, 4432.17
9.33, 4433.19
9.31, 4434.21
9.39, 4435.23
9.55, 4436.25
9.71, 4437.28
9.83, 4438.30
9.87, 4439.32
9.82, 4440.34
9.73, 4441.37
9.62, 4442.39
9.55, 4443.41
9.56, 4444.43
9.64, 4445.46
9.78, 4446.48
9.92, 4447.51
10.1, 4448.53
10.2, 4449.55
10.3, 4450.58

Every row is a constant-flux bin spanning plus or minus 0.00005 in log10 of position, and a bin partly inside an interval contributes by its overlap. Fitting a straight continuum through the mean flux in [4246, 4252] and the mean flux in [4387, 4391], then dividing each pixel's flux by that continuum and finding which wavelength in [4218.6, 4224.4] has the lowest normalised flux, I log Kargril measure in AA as 4223.93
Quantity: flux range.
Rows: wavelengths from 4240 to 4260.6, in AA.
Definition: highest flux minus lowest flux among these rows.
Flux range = 2.3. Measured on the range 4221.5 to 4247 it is 2.5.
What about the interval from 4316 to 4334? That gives 1.9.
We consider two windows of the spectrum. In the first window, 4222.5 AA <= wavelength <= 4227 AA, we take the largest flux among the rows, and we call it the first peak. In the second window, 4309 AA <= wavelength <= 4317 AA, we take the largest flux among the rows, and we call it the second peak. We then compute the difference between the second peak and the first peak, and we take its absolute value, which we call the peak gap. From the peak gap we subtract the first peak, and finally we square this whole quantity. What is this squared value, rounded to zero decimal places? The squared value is 156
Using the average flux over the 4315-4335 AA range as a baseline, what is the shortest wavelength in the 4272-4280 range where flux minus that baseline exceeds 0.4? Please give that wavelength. 4272.84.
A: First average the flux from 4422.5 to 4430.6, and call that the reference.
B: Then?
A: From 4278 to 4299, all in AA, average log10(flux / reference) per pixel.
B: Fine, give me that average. 0.10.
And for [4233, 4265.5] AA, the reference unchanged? 0.21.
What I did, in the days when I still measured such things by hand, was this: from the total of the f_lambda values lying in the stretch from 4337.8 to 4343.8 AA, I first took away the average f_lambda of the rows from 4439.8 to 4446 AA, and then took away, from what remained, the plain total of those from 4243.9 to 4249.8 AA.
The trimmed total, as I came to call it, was -40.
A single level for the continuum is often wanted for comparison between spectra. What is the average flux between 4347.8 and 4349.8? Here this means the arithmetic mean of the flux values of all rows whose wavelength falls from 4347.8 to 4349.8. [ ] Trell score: 12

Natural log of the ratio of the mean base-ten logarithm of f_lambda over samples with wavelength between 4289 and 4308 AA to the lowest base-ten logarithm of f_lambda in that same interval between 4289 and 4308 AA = 0.015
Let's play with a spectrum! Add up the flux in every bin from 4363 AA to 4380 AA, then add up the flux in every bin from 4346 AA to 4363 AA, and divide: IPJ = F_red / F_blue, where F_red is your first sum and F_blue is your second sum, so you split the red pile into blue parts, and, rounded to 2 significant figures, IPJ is 0.94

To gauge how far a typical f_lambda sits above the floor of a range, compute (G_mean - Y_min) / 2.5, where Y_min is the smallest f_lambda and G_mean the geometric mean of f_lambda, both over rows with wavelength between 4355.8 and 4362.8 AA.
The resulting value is 0.25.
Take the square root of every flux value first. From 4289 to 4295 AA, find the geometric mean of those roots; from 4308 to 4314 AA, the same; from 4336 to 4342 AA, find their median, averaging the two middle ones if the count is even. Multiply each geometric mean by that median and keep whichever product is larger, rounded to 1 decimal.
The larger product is 11.6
